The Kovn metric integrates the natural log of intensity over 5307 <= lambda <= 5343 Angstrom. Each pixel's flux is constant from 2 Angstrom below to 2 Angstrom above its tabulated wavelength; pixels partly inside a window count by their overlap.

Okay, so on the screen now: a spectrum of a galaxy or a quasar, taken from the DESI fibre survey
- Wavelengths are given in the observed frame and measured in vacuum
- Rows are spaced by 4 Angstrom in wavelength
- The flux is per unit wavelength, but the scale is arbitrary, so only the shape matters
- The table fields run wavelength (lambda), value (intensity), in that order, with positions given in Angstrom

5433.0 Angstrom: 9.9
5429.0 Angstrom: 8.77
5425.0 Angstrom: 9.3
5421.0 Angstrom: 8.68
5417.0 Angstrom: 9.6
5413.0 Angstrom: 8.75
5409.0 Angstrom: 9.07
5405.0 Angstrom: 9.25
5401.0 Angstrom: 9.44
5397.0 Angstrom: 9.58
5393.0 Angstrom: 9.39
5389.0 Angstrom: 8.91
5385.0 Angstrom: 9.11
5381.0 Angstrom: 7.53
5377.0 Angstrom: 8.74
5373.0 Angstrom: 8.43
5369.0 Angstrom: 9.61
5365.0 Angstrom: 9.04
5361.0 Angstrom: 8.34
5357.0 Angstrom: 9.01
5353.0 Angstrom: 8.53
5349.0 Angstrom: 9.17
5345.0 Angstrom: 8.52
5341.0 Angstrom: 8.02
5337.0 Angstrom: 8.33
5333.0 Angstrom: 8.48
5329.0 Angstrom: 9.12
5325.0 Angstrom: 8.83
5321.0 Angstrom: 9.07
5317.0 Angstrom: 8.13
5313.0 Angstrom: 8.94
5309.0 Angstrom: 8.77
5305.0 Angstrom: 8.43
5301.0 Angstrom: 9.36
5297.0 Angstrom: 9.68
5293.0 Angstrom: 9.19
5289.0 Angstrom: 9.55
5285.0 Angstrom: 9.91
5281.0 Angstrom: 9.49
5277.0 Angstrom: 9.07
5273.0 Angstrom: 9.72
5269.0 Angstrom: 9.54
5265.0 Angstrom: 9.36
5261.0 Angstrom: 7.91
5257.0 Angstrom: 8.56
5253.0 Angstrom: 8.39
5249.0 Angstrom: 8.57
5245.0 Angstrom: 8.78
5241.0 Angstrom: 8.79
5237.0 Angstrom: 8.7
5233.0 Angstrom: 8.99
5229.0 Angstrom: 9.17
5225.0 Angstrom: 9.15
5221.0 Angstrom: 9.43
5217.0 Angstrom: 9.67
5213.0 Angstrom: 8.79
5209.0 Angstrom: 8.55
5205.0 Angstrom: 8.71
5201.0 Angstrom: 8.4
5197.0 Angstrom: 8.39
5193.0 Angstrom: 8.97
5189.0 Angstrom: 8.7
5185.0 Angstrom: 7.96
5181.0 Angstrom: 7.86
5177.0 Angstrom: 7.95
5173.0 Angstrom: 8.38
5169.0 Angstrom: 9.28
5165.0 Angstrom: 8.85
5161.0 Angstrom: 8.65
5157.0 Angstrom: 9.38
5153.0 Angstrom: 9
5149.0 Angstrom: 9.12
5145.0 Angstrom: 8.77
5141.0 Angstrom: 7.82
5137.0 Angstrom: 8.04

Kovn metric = 77.6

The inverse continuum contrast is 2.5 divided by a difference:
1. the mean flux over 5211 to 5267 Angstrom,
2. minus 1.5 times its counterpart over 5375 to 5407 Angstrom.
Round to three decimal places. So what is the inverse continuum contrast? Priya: -0.542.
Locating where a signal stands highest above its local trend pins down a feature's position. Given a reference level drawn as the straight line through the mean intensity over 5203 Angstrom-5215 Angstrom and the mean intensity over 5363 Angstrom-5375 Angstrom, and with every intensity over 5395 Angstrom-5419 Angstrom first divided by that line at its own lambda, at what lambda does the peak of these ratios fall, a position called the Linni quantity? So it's 5397.0 Angstrom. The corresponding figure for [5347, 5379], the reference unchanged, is 5369.0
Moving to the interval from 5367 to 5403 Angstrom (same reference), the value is 5369.0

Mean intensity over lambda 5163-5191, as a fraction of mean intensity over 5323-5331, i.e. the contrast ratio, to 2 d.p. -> 0.94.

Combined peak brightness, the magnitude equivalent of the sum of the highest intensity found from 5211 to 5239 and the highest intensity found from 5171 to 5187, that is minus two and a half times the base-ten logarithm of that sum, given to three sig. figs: -3.14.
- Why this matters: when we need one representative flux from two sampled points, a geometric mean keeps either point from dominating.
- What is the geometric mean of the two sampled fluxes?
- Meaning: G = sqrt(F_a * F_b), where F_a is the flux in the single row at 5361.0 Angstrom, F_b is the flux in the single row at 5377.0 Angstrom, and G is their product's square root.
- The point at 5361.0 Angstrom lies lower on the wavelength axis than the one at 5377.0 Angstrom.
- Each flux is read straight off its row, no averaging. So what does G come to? 8.5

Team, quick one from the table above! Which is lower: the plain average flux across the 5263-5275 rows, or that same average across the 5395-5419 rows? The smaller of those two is 9.28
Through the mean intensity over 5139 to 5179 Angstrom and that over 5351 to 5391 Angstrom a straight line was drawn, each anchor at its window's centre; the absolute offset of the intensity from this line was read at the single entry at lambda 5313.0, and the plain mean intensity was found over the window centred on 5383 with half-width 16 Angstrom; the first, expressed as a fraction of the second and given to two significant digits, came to 0.024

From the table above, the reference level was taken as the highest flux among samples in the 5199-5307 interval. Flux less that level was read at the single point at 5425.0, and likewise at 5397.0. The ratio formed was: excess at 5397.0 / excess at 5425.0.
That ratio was 0.54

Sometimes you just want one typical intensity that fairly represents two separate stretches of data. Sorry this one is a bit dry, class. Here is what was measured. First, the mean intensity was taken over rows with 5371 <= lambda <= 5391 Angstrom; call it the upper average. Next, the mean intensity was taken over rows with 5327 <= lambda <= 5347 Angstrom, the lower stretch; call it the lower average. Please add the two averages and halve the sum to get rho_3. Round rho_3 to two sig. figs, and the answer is 8.5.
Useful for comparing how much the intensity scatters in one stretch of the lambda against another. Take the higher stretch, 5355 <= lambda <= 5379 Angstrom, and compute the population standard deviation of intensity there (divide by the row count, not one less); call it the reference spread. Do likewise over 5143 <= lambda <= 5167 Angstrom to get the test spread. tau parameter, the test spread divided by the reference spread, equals 0.6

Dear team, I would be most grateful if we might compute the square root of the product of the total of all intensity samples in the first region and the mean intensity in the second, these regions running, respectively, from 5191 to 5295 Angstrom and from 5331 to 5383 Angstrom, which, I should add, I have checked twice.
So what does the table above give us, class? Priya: 45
